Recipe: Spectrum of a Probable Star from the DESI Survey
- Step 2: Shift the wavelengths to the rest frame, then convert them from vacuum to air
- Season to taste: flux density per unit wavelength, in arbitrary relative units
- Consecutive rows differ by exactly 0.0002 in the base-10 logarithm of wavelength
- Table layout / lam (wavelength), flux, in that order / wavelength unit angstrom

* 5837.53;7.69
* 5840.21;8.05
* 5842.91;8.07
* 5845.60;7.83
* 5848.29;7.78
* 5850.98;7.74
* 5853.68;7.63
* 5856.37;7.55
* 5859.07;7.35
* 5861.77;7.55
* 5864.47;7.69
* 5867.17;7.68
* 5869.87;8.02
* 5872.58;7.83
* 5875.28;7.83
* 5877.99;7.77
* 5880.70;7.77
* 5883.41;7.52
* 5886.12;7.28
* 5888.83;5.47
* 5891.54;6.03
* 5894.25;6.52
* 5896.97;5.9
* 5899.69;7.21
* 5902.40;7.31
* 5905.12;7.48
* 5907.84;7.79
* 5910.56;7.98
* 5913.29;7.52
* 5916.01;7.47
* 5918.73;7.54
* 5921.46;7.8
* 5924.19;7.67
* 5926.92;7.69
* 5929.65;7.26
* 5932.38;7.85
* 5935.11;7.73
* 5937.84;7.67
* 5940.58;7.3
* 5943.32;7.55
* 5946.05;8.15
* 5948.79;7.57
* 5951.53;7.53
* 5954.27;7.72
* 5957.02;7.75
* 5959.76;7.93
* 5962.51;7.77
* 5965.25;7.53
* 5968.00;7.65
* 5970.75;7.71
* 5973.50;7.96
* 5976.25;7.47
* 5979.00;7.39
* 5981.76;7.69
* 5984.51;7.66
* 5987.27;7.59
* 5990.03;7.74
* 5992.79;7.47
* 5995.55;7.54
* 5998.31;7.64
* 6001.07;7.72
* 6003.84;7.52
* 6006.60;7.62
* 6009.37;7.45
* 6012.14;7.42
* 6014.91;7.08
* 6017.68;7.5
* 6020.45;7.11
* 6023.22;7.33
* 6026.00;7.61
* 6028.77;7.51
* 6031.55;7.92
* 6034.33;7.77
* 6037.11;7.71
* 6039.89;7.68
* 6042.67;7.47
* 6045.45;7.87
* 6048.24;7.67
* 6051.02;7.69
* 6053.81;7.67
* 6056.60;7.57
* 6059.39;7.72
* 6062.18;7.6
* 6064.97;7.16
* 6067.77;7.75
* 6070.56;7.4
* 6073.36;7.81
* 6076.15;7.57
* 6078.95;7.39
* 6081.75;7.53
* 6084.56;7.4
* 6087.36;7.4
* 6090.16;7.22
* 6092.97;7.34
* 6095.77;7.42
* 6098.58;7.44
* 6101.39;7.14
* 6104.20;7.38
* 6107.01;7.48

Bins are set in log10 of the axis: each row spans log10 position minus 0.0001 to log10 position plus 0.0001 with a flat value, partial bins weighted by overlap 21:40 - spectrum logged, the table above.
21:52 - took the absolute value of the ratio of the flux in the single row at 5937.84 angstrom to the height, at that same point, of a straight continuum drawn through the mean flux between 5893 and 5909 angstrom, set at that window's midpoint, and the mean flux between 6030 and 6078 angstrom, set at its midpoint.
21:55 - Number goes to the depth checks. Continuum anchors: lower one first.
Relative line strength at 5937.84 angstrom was 1.07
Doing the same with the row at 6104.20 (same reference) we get 0.94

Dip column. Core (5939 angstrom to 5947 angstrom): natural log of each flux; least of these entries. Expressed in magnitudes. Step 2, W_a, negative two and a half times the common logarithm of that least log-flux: -0.746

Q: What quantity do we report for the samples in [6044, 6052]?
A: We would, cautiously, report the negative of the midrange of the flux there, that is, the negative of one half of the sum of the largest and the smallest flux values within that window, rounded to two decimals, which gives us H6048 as -7.77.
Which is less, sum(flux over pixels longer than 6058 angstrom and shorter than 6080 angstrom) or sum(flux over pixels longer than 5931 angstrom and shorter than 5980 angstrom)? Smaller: 60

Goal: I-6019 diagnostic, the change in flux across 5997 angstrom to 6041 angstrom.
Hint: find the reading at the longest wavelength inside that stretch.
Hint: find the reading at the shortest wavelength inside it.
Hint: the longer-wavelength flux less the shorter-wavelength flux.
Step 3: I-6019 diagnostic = 0.0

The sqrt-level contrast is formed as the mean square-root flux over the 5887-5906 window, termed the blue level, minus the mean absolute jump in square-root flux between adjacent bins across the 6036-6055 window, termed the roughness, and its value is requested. 2.53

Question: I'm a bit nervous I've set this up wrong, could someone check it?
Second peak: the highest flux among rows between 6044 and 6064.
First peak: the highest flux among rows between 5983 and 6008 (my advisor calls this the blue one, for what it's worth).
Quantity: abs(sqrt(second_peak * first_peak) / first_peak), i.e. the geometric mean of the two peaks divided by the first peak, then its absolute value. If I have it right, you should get 1.01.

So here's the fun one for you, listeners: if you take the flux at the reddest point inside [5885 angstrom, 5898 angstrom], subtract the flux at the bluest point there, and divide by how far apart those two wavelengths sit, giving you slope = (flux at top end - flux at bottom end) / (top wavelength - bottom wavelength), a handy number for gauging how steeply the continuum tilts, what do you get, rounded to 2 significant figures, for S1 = -0.13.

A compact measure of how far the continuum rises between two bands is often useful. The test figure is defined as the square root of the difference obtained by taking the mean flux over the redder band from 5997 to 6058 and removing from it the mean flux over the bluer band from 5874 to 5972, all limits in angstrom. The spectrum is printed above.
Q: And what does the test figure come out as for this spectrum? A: 0.3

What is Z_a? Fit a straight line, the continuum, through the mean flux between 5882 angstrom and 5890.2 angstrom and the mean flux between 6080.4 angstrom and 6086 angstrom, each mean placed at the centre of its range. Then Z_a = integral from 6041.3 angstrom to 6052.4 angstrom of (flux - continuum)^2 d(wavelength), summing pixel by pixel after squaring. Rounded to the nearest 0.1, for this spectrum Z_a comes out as 1.5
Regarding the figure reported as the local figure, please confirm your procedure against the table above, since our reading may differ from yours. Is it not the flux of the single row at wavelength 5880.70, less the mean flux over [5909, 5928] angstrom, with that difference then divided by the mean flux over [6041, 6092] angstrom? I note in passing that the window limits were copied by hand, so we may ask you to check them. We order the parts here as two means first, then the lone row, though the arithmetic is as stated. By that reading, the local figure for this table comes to 0.014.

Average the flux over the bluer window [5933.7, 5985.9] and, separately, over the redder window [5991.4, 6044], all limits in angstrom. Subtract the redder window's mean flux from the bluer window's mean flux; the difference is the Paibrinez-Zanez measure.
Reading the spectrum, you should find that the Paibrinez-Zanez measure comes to 0.14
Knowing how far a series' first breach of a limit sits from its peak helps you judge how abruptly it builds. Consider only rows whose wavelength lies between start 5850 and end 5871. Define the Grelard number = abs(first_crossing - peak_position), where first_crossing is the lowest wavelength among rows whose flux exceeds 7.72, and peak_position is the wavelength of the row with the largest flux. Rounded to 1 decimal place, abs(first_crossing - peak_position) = 18.9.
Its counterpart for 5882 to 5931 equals 2.7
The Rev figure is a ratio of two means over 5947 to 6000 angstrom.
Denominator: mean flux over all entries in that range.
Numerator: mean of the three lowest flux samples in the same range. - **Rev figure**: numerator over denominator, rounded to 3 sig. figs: 0.973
